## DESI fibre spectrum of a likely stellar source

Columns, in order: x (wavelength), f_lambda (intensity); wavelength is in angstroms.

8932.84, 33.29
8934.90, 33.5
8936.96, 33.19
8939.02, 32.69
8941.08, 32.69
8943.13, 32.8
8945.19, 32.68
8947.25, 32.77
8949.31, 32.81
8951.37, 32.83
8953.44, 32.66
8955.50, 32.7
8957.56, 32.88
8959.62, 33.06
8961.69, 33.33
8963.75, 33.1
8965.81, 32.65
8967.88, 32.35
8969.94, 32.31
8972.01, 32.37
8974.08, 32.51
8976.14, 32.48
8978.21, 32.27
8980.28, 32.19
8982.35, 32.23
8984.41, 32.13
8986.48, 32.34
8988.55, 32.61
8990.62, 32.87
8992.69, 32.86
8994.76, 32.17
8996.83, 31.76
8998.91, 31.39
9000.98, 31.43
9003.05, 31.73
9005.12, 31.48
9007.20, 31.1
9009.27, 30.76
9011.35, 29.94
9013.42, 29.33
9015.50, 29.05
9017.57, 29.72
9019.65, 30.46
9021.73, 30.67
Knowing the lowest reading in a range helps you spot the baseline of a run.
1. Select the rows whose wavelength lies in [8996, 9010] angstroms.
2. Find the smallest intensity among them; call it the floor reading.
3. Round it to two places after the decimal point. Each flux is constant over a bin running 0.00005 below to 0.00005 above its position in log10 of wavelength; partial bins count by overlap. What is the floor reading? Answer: 30.76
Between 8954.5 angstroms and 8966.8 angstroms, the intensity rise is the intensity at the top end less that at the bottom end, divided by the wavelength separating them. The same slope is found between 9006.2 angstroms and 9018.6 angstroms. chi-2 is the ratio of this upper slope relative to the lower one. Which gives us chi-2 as 27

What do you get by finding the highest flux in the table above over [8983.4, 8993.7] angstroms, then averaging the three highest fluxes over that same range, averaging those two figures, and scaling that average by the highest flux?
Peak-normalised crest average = 0.9986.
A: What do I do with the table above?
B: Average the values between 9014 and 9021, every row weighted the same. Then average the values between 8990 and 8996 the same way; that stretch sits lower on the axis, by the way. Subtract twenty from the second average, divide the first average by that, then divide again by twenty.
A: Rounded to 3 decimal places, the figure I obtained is 0.118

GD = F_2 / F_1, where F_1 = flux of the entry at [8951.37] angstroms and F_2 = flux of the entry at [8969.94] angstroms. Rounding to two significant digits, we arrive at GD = 0.98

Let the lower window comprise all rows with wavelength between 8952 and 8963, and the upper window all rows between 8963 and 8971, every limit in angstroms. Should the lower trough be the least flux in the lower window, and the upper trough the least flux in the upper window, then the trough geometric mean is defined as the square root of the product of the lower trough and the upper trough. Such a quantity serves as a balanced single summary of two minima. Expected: 32.5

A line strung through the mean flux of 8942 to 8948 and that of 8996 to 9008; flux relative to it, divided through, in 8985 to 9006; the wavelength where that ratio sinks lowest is 8998.91 angstroms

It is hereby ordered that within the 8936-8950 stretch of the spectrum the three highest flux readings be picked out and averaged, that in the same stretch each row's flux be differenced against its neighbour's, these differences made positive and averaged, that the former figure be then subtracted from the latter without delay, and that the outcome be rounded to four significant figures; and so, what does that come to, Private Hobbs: -32.79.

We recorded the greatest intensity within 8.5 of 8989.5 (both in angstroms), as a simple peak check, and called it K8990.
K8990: 32.87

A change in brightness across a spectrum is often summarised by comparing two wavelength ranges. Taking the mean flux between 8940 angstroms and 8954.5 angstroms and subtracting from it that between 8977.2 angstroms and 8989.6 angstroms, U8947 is 0.45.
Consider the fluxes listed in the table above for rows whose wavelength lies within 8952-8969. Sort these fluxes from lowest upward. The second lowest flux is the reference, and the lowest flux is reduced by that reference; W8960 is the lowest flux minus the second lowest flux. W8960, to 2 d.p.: -0.30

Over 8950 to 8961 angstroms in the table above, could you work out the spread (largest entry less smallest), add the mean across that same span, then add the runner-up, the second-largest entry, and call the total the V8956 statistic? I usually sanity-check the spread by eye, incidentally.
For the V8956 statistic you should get 66.1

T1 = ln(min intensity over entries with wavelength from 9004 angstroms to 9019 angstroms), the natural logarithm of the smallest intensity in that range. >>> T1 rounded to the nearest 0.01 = 3.37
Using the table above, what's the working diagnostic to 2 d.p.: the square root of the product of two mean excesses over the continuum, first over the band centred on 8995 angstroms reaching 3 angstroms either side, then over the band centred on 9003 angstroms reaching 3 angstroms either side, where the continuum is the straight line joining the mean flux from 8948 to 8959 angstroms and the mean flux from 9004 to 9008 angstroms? 0.33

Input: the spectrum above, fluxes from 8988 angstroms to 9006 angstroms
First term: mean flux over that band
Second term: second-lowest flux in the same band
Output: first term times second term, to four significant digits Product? 1007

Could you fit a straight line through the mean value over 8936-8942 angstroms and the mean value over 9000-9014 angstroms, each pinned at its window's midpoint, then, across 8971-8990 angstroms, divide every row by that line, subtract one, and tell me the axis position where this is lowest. 8972.01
